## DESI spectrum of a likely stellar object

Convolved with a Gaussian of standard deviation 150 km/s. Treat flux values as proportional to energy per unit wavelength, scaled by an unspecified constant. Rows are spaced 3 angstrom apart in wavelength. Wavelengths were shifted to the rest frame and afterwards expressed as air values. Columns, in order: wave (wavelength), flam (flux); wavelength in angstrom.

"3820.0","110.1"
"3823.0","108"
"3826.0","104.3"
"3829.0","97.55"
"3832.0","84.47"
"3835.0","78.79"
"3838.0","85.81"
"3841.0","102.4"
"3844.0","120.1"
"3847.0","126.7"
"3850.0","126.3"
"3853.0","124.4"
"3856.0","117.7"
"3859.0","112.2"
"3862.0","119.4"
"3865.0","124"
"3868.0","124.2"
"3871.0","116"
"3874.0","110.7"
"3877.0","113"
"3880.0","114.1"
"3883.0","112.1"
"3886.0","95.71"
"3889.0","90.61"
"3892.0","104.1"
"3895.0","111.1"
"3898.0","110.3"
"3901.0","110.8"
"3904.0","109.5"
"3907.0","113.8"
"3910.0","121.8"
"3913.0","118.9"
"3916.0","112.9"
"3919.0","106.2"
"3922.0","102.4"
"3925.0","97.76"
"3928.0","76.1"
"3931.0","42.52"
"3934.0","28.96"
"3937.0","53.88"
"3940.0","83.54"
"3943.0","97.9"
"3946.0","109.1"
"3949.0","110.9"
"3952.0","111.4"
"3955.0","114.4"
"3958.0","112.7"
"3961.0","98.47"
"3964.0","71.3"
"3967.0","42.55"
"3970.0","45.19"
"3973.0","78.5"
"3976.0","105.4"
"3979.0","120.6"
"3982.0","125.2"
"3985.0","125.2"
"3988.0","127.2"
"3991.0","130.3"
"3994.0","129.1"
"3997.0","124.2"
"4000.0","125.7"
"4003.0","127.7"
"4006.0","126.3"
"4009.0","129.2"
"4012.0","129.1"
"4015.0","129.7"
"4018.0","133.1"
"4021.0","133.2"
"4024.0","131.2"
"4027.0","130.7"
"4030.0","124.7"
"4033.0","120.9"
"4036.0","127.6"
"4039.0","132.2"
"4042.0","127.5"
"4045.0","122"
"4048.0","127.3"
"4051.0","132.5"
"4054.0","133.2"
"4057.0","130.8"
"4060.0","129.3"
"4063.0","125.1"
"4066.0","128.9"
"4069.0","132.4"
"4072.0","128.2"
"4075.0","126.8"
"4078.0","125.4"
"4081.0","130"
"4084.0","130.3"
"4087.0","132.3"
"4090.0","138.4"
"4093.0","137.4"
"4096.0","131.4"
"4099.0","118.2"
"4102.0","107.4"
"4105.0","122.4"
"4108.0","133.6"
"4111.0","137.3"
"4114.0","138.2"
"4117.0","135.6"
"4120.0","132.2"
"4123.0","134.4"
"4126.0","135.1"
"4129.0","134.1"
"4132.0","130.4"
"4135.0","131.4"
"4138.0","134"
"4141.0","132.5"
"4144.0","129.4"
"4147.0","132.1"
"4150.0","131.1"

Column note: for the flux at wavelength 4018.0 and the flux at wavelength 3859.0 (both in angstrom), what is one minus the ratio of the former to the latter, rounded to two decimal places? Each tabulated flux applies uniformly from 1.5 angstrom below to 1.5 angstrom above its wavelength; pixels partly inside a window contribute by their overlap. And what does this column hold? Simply -0.19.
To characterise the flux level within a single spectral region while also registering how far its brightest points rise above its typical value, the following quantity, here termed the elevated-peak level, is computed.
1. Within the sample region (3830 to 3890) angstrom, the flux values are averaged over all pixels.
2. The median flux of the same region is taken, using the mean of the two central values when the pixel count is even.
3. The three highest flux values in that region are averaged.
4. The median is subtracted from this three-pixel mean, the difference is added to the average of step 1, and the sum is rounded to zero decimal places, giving 122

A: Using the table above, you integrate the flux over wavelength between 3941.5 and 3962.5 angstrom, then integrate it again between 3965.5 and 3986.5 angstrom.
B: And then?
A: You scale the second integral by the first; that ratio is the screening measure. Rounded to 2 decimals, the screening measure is 0.85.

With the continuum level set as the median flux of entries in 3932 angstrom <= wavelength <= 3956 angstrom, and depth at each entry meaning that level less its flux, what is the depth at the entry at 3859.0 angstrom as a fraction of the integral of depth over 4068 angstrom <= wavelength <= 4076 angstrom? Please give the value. 0.04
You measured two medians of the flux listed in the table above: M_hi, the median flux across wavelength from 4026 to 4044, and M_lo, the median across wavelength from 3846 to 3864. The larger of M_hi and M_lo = 128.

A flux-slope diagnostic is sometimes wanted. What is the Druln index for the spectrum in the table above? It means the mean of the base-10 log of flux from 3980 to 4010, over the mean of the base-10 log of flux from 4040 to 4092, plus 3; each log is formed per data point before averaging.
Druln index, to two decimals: 4.00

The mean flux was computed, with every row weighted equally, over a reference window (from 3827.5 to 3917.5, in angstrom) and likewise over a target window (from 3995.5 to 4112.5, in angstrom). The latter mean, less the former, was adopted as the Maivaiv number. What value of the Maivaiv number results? 18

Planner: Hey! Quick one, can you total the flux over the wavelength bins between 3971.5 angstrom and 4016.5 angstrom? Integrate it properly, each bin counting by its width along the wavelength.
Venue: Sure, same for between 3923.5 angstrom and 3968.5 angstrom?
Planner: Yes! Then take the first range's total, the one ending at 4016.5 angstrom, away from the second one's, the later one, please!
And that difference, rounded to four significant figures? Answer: -1746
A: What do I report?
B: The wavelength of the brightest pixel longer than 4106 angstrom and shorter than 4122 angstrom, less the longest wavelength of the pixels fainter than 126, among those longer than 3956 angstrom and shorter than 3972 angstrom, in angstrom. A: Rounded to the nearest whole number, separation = 144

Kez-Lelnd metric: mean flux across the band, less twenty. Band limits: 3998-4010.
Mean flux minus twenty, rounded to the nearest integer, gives 107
